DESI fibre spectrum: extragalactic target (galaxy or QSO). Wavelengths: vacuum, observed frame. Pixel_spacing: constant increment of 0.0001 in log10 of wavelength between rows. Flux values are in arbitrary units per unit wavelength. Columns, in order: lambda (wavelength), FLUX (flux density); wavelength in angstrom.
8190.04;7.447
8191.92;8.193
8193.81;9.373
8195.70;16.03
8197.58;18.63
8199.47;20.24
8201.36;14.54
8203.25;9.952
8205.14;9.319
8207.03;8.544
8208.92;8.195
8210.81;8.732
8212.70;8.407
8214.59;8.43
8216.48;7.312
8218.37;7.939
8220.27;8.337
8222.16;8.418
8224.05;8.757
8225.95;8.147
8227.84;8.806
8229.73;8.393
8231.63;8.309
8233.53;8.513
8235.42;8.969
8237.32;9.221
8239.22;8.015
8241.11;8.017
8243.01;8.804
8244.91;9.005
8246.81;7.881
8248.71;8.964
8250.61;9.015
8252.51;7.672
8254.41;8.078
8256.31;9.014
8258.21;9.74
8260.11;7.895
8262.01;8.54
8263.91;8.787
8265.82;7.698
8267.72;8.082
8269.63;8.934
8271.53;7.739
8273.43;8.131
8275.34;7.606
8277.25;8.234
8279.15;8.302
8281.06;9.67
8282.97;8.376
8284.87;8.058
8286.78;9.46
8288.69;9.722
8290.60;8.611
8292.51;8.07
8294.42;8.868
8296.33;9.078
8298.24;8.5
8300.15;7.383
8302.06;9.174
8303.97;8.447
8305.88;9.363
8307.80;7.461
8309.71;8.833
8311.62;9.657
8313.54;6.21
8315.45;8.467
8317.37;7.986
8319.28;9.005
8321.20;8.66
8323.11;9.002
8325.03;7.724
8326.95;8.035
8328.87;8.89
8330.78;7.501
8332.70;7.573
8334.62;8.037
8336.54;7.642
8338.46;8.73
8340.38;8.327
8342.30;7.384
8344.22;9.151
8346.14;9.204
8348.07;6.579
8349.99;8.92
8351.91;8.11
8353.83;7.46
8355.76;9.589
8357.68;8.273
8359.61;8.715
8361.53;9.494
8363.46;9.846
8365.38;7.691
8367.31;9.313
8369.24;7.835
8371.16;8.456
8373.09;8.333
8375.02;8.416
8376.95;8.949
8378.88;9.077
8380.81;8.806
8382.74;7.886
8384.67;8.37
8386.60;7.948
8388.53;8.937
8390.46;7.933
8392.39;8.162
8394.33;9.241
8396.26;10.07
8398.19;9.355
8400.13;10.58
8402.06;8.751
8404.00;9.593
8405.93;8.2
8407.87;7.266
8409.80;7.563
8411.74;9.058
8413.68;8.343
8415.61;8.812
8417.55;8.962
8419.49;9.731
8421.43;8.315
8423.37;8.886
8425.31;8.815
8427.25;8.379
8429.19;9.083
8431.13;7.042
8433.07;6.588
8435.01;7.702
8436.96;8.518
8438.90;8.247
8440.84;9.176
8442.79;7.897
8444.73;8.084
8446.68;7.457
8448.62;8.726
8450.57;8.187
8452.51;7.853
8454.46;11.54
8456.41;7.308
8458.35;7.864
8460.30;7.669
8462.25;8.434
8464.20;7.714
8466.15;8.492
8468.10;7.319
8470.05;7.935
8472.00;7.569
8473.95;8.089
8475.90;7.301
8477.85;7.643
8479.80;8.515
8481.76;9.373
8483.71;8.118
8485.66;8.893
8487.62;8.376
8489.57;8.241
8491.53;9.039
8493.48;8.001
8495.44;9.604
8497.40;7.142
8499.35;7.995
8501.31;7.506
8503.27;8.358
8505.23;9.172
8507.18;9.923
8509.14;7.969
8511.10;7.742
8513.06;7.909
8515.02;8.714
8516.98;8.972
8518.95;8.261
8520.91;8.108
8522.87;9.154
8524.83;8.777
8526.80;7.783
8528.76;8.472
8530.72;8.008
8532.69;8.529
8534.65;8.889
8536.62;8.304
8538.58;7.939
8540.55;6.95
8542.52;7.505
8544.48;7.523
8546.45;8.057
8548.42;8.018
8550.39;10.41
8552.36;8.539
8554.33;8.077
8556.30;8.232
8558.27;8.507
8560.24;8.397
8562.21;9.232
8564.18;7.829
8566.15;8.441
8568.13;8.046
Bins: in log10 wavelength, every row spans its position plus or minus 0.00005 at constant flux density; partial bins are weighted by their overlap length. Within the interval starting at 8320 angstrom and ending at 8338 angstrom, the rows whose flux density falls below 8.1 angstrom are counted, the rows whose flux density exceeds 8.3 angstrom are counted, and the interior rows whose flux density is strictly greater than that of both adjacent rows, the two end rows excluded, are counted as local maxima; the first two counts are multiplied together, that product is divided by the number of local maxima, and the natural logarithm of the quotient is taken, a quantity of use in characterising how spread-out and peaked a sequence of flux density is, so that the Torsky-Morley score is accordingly 1.8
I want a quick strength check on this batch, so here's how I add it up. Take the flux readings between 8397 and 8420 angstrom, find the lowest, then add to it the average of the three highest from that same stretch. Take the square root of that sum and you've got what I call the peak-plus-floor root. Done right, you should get 4.15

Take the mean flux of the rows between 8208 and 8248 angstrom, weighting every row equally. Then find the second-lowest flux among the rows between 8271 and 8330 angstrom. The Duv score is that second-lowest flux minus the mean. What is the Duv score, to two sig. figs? -1.0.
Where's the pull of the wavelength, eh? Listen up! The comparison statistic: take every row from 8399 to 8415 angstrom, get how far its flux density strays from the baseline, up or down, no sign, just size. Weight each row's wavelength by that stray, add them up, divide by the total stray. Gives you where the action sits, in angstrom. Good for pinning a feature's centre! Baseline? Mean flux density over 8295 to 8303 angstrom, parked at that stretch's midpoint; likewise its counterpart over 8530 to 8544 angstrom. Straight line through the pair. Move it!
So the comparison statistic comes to 8404.8 angstrom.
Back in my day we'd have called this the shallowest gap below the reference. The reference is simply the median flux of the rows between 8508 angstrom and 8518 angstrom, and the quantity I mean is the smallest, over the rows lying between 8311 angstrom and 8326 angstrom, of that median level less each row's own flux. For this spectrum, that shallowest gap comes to -1.7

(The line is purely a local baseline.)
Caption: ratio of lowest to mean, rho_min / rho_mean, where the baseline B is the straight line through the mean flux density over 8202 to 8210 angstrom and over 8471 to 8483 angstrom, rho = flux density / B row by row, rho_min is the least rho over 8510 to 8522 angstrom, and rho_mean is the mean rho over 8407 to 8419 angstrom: 0.97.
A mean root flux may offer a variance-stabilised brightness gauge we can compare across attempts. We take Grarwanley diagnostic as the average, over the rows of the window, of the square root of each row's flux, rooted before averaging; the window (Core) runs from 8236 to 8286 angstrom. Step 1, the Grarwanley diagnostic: 2.90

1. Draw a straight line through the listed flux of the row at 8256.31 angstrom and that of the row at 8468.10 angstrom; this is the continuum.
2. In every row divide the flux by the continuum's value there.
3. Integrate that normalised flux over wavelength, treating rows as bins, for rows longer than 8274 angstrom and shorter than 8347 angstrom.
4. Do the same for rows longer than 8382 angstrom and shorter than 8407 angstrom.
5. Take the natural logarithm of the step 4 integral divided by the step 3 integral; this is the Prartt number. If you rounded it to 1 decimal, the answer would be -0.9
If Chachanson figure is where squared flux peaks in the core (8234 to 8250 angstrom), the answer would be 8237.32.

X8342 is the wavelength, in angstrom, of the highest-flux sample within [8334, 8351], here 8346.14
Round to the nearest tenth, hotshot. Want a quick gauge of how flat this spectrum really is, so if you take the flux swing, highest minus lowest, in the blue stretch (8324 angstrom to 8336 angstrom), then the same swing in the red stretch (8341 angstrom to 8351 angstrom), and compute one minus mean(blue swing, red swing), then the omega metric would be -1.0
